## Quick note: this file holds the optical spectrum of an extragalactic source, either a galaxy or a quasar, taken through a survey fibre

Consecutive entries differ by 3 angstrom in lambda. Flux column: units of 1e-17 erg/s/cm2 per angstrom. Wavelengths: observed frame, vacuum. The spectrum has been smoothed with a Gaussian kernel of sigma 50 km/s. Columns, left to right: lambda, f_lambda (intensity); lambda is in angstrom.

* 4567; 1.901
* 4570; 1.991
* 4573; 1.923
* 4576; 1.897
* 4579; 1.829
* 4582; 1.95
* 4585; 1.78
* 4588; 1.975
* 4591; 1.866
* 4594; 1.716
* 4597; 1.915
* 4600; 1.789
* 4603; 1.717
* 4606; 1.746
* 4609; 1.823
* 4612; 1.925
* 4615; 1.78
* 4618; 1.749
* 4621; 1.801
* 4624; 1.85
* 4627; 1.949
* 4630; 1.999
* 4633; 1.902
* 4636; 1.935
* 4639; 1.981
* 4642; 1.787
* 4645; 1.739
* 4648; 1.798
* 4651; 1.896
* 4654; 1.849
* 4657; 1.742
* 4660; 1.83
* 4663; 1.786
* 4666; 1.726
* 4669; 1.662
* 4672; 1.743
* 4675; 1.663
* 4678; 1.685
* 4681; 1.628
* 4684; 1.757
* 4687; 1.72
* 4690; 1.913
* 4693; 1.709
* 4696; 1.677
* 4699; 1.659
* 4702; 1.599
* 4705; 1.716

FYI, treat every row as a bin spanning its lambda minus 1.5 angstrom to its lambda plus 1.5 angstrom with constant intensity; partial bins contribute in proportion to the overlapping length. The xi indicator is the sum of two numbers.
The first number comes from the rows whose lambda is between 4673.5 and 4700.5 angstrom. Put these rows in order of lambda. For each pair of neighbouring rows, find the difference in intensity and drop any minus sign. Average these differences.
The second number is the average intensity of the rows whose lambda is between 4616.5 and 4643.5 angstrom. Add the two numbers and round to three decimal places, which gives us 1.970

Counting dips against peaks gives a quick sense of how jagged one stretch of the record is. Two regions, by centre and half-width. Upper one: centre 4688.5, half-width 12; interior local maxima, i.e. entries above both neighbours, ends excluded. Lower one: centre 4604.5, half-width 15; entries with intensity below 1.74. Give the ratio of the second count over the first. 1.00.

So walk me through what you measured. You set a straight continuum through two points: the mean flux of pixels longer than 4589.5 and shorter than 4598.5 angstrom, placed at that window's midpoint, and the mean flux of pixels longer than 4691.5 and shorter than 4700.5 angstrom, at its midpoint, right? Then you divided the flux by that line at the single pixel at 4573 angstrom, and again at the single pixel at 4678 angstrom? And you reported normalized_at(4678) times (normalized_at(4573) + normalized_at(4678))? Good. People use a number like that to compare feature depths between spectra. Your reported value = 1.99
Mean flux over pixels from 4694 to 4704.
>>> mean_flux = 1.65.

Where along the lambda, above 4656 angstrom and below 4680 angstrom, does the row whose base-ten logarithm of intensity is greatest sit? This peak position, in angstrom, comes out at 4660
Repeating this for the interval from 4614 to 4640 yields 4630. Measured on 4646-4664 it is 4651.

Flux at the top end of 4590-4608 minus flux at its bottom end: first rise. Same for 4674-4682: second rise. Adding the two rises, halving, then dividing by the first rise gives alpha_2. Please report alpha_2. 0.6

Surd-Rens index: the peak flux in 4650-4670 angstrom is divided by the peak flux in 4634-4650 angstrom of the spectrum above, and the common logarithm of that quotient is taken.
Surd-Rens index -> -0.019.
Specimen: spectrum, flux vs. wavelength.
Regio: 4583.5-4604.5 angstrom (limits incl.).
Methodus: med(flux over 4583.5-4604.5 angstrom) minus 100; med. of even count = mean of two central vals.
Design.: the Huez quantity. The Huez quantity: -98.2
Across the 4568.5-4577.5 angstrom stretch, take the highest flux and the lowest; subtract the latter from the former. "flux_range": 0.094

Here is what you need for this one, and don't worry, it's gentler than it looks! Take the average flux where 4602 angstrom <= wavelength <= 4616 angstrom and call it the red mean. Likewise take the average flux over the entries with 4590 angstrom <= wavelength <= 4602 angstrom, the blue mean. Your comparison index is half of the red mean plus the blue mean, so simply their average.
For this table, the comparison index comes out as 1.81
